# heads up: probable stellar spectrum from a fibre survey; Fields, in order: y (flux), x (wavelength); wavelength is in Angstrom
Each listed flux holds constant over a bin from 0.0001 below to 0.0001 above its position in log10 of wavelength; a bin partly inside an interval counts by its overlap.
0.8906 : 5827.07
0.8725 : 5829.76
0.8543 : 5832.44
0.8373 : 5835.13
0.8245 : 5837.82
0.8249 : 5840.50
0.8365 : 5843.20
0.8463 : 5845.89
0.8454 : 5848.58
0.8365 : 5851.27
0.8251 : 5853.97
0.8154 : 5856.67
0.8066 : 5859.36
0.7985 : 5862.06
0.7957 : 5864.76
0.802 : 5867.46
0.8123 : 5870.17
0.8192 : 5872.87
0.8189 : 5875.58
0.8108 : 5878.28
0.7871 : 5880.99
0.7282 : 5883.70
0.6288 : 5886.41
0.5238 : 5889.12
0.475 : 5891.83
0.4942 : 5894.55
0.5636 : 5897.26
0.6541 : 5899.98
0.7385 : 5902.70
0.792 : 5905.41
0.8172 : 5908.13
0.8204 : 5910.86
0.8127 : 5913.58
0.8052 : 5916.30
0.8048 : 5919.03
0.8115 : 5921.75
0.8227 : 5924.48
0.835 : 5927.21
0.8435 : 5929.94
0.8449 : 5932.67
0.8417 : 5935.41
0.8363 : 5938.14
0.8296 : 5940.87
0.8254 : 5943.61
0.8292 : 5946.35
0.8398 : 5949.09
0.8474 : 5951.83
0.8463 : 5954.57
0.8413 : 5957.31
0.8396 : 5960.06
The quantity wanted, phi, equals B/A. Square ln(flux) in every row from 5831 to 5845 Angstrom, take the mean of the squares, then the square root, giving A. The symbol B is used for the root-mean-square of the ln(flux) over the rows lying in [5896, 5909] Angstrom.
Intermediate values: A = 0.18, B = 0.37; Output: 2.1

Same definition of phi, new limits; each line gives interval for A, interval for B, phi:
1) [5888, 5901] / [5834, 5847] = 0.3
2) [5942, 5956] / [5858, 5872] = 1.2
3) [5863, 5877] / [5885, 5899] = 3.0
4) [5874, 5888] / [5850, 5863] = 0.7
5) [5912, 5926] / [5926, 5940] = 0.8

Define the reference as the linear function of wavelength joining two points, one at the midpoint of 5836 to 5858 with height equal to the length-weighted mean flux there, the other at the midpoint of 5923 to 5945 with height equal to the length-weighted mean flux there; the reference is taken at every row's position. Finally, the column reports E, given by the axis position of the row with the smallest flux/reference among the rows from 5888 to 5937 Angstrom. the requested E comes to 5891.83 Angstrom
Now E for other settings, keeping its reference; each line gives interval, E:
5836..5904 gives 5891.83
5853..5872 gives 5864.76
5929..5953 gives 5943.61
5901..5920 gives 5902.70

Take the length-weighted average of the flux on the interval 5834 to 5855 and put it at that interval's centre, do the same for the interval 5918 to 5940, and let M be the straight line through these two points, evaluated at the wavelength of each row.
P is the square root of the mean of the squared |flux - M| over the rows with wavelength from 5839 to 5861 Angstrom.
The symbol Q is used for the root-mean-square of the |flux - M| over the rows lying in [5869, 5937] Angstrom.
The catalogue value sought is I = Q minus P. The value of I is 0.13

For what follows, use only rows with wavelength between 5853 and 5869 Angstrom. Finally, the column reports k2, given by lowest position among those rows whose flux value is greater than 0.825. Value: 5853.97 Angstrom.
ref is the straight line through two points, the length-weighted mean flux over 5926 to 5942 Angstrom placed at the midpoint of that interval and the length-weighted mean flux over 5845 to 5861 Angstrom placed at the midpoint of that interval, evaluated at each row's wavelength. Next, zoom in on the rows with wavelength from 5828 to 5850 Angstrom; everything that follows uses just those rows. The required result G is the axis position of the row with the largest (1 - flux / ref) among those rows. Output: 5837.82 Angstrom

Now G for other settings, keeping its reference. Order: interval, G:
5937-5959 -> 5943.61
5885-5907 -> 5891.83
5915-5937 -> 5919.03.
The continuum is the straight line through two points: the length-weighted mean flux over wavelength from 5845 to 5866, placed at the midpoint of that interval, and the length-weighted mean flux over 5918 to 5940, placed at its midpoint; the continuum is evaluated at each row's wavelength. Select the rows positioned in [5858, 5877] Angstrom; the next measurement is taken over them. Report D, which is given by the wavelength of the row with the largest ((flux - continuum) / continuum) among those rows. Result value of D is 5872.87 Angstrom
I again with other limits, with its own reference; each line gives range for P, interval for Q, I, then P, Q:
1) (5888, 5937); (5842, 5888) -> -0.10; 0.16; 0.06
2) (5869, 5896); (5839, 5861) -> -0.18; 0.20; 0.01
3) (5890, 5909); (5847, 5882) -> -0.20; 0.23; 0.03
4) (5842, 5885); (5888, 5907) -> 0.22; 0.03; 0.25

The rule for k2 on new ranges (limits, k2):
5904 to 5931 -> 5927.21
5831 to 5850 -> 5832.44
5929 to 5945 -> 5929.94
